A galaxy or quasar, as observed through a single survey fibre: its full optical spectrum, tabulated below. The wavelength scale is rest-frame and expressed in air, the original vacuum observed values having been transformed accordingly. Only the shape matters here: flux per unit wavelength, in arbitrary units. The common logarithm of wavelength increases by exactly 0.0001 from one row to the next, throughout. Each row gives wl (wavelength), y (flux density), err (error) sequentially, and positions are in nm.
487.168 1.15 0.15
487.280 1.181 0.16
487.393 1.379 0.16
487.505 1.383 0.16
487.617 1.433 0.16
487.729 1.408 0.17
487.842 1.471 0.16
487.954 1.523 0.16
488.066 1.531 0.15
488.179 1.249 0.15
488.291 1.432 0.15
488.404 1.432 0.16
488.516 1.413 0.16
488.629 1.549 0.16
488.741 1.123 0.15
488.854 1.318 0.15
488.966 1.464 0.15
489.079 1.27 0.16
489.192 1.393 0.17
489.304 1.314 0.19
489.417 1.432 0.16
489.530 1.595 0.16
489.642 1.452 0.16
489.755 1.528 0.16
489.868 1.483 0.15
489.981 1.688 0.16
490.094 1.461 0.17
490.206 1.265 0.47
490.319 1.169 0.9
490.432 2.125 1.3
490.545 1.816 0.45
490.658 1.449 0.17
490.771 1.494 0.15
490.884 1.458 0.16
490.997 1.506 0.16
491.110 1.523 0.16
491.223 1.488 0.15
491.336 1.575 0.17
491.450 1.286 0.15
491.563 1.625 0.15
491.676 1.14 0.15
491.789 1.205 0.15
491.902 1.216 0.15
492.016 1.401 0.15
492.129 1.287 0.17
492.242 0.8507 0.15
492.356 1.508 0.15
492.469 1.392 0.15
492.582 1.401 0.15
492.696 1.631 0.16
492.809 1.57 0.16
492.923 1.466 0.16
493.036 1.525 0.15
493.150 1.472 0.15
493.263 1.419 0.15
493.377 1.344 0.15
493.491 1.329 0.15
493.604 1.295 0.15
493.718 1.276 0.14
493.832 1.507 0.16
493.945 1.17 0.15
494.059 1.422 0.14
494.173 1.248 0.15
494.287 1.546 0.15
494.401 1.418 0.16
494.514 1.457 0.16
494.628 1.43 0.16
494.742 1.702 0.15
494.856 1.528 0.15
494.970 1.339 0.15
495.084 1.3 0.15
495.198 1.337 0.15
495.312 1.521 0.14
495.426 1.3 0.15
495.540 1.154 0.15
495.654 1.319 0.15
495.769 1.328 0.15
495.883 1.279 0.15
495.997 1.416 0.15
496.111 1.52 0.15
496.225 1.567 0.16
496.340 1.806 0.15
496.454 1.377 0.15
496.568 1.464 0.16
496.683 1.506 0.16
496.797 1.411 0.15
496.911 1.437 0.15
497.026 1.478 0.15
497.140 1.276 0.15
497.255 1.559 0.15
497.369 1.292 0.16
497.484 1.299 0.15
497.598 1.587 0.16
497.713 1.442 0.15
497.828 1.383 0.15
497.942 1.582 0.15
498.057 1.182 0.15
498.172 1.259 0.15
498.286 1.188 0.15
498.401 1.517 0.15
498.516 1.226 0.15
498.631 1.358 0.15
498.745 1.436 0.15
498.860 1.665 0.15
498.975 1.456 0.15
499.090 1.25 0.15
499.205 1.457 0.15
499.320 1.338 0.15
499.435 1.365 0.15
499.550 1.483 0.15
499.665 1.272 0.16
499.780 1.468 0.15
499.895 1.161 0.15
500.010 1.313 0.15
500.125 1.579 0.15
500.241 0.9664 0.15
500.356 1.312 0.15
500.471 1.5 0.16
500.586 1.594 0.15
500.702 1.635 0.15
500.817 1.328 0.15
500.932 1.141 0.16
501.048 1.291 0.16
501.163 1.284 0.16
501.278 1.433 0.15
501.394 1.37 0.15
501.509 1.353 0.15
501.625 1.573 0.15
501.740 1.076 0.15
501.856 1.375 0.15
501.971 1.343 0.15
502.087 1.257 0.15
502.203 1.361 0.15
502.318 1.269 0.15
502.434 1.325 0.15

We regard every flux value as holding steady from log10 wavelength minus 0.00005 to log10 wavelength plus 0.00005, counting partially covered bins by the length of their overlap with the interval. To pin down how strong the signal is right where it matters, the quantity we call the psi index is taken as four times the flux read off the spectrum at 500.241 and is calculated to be 3.9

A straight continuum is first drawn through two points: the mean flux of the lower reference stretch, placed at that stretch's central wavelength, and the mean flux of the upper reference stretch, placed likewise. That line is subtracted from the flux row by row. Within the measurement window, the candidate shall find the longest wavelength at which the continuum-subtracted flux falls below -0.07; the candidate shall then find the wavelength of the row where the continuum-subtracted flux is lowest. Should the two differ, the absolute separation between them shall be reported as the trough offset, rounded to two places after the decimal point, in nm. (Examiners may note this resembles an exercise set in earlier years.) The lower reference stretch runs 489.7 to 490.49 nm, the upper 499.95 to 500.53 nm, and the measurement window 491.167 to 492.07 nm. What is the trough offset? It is 0.34 nm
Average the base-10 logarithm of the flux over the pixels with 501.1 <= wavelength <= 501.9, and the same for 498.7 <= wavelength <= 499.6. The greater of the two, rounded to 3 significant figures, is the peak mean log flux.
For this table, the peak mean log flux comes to 0.154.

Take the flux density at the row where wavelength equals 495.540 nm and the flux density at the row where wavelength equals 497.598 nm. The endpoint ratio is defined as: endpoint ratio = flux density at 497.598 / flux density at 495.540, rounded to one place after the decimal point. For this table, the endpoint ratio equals 1.4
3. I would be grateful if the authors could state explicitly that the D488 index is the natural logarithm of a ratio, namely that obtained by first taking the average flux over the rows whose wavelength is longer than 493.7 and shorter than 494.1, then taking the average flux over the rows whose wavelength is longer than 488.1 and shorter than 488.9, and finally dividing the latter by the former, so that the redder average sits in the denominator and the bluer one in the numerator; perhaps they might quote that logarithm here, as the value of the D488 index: 0.01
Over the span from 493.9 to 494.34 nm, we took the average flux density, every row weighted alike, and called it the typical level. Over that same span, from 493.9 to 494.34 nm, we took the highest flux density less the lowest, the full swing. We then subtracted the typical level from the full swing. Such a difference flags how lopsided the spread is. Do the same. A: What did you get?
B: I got -0.97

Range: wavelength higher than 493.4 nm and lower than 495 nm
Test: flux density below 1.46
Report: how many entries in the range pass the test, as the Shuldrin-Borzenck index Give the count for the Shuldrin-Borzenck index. 10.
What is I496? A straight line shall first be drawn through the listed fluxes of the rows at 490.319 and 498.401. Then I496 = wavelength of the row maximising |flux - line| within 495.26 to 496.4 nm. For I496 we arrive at 496.340 nm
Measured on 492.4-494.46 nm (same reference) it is 492.696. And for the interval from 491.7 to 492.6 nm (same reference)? 492.242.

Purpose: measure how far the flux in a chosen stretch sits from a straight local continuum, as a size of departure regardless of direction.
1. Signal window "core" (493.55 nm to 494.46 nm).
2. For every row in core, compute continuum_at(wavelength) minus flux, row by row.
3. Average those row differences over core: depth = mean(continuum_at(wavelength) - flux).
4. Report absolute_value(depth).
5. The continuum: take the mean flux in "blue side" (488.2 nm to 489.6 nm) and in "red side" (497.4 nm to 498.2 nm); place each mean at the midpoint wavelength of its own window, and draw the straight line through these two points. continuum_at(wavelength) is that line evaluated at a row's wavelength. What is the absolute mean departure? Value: 0.03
